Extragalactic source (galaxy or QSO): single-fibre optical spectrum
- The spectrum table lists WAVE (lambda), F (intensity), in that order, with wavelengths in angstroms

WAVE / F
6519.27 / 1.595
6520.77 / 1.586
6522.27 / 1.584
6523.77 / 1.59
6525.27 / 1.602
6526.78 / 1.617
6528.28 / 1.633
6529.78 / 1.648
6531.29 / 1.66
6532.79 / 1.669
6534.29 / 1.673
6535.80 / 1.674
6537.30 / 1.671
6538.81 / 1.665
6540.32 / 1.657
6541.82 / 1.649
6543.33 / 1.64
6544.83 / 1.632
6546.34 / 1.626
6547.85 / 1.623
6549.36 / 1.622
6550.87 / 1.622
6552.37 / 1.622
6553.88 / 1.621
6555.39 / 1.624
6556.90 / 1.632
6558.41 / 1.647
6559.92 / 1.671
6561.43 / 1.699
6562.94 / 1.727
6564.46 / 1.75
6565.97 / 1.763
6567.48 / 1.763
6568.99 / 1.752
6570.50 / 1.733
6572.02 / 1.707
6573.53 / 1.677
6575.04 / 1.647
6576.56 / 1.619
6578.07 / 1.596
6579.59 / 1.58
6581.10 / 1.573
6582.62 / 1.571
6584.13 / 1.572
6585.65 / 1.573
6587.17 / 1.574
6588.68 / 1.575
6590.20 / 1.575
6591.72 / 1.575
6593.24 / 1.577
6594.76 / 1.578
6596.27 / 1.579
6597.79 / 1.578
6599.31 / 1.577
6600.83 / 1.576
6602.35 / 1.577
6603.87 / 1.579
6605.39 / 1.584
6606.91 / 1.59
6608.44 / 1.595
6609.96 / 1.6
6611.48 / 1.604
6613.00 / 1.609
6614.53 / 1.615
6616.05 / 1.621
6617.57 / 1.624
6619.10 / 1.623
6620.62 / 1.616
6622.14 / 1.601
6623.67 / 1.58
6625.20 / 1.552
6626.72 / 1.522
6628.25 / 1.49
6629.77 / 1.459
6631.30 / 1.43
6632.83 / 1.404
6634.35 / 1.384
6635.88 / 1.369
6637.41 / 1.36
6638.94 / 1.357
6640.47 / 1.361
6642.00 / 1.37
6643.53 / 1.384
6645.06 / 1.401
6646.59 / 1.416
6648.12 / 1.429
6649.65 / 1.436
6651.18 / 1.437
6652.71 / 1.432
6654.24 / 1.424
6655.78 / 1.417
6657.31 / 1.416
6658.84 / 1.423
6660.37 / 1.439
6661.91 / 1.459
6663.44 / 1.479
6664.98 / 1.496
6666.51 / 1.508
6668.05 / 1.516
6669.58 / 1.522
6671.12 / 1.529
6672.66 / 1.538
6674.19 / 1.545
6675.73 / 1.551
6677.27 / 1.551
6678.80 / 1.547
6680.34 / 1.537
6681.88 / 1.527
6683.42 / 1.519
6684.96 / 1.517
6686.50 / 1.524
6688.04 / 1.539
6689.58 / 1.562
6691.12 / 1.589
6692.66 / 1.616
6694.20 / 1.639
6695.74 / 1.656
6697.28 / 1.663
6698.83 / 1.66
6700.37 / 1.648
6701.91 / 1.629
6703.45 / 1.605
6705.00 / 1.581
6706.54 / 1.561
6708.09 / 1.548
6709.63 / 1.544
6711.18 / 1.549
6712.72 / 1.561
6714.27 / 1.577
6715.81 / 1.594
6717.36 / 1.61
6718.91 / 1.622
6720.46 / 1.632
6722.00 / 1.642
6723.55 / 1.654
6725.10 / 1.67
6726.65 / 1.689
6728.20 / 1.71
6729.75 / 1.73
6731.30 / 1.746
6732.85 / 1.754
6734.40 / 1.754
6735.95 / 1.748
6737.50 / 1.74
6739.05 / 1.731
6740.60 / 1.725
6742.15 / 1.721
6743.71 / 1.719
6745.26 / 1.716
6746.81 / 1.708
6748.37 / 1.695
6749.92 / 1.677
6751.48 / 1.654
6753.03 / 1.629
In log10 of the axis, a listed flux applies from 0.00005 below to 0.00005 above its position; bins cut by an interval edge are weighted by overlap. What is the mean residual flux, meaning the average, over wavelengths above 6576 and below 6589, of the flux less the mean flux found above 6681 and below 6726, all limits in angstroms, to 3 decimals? -0.013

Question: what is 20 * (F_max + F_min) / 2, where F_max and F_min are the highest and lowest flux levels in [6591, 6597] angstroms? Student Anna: 31.5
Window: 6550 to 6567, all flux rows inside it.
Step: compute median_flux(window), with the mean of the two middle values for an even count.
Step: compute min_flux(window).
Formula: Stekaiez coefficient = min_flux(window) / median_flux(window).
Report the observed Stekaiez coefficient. 0.98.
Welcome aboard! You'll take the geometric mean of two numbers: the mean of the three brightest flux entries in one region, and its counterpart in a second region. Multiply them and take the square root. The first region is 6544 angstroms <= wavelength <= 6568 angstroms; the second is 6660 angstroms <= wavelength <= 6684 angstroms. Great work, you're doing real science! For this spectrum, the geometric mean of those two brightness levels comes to 1.65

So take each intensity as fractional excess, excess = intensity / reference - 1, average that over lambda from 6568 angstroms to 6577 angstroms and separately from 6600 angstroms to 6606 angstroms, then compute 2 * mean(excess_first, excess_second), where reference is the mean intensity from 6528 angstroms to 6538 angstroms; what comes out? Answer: -0.03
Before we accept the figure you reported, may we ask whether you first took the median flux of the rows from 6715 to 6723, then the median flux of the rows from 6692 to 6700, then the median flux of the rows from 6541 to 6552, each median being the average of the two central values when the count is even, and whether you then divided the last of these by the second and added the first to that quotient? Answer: 2.60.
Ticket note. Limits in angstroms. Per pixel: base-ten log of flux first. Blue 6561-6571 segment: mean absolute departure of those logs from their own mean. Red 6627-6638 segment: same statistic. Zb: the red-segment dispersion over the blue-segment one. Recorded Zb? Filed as 2.6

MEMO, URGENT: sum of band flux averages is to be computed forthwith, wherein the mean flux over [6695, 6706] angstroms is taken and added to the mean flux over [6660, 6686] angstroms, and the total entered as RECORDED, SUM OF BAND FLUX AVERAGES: 3.15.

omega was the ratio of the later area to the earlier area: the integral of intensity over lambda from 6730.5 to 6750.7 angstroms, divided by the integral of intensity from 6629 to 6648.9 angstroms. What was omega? 1.26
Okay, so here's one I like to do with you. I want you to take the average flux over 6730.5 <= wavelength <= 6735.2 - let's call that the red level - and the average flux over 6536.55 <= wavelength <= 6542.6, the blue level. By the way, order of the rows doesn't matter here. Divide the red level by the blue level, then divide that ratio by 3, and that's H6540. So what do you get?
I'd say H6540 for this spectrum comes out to 0.352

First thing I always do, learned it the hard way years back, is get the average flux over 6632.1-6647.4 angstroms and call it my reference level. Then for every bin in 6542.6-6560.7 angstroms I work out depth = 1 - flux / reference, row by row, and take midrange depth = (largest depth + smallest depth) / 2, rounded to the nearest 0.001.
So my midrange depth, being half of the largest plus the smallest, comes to -0.192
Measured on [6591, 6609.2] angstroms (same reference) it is -0.148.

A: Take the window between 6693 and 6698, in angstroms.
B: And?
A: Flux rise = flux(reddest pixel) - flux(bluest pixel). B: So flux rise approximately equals 0.024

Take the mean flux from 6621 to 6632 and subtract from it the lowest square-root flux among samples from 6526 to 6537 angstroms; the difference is 0.25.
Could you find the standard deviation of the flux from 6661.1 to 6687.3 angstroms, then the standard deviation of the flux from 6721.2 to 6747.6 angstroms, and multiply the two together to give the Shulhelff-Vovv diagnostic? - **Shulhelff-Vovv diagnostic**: 0.0008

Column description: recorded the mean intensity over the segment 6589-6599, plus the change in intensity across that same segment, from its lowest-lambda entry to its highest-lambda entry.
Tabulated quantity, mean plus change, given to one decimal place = 1.6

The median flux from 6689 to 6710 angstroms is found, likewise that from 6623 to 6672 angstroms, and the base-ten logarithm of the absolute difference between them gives -0.75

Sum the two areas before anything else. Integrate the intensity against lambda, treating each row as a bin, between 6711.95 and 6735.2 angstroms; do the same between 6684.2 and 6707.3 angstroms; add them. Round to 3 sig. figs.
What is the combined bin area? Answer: 75.6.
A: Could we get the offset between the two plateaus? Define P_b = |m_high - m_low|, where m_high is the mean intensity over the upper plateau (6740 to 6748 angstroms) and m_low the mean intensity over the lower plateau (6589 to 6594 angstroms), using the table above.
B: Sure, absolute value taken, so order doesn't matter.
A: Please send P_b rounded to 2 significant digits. 0.14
